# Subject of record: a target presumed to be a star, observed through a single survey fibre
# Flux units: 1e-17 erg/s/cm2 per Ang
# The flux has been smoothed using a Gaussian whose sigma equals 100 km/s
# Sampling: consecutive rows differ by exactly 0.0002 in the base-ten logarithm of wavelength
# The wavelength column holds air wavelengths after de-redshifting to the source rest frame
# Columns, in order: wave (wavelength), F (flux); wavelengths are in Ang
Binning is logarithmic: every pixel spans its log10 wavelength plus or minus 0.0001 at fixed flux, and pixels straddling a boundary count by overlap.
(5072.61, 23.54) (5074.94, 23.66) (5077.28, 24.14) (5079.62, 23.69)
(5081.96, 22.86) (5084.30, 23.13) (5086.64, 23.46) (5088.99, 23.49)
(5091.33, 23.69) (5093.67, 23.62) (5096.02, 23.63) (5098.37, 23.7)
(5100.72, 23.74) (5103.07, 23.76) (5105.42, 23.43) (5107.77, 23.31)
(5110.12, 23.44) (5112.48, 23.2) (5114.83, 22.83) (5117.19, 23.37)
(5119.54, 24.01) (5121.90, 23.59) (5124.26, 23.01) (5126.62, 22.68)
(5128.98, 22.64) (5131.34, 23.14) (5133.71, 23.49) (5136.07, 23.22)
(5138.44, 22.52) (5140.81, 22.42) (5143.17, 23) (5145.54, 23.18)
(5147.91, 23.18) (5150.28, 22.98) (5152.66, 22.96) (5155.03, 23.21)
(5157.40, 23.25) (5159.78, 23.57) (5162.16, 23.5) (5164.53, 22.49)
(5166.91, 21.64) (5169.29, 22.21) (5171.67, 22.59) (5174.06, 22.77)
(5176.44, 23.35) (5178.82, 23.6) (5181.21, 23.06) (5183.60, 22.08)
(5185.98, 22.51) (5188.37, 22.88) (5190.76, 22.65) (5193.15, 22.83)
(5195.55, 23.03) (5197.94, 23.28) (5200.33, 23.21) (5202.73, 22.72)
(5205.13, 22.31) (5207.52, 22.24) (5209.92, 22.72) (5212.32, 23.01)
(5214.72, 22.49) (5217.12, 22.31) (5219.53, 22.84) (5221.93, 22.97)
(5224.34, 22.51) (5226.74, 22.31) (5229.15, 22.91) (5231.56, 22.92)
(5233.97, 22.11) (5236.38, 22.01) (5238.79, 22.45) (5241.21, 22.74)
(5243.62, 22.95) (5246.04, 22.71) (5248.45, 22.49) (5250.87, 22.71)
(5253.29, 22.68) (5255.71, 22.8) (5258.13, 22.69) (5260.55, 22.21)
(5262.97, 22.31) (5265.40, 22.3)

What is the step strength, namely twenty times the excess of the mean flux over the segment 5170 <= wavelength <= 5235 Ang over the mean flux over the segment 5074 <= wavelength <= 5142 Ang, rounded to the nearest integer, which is -12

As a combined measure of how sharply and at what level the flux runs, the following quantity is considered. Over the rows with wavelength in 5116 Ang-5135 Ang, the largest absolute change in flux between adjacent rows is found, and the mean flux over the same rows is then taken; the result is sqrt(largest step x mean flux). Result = 3.86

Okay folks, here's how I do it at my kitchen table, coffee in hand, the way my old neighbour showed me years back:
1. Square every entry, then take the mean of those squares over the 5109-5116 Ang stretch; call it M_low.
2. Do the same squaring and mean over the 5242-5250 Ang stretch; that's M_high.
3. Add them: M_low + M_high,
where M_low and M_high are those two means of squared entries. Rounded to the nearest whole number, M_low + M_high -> 1052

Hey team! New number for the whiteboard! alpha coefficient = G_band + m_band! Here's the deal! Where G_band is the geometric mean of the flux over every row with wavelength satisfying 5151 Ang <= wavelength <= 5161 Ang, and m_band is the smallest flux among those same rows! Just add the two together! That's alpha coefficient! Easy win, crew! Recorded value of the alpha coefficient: 46.2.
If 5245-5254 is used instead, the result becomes 45.1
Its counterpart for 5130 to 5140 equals 45.6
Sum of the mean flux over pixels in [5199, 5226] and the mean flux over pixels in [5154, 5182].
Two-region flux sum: 45.6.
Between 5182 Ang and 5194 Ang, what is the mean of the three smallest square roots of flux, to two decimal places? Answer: 4.73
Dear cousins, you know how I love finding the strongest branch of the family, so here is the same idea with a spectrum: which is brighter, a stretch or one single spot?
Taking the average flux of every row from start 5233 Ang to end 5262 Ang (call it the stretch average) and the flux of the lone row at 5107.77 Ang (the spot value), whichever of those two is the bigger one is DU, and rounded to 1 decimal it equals 23.3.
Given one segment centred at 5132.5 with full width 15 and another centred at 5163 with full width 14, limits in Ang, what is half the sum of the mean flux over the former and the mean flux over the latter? 22.9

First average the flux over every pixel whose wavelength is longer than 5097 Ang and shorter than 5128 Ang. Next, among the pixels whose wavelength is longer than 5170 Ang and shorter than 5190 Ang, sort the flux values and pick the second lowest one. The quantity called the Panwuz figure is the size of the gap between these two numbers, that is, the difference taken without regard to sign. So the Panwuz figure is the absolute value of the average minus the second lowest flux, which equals 0.88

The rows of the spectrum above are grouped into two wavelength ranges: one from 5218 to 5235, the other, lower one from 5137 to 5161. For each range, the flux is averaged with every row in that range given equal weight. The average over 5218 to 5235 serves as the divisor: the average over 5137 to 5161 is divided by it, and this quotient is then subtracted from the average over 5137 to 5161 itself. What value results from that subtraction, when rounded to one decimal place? 22.0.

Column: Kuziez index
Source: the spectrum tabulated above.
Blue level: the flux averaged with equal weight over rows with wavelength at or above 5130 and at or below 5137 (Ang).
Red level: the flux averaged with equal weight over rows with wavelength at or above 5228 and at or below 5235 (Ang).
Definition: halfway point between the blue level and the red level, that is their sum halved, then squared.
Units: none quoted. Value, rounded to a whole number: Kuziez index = 527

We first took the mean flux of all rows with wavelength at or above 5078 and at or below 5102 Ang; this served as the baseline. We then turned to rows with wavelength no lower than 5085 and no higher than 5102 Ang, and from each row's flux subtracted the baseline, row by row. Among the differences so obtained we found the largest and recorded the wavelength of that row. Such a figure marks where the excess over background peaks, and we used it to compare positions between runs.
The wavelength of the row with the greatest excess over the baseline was 5100.72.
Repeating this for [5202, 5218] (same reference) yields 5212.32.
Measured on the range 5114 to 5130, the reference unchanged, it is 5119.54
